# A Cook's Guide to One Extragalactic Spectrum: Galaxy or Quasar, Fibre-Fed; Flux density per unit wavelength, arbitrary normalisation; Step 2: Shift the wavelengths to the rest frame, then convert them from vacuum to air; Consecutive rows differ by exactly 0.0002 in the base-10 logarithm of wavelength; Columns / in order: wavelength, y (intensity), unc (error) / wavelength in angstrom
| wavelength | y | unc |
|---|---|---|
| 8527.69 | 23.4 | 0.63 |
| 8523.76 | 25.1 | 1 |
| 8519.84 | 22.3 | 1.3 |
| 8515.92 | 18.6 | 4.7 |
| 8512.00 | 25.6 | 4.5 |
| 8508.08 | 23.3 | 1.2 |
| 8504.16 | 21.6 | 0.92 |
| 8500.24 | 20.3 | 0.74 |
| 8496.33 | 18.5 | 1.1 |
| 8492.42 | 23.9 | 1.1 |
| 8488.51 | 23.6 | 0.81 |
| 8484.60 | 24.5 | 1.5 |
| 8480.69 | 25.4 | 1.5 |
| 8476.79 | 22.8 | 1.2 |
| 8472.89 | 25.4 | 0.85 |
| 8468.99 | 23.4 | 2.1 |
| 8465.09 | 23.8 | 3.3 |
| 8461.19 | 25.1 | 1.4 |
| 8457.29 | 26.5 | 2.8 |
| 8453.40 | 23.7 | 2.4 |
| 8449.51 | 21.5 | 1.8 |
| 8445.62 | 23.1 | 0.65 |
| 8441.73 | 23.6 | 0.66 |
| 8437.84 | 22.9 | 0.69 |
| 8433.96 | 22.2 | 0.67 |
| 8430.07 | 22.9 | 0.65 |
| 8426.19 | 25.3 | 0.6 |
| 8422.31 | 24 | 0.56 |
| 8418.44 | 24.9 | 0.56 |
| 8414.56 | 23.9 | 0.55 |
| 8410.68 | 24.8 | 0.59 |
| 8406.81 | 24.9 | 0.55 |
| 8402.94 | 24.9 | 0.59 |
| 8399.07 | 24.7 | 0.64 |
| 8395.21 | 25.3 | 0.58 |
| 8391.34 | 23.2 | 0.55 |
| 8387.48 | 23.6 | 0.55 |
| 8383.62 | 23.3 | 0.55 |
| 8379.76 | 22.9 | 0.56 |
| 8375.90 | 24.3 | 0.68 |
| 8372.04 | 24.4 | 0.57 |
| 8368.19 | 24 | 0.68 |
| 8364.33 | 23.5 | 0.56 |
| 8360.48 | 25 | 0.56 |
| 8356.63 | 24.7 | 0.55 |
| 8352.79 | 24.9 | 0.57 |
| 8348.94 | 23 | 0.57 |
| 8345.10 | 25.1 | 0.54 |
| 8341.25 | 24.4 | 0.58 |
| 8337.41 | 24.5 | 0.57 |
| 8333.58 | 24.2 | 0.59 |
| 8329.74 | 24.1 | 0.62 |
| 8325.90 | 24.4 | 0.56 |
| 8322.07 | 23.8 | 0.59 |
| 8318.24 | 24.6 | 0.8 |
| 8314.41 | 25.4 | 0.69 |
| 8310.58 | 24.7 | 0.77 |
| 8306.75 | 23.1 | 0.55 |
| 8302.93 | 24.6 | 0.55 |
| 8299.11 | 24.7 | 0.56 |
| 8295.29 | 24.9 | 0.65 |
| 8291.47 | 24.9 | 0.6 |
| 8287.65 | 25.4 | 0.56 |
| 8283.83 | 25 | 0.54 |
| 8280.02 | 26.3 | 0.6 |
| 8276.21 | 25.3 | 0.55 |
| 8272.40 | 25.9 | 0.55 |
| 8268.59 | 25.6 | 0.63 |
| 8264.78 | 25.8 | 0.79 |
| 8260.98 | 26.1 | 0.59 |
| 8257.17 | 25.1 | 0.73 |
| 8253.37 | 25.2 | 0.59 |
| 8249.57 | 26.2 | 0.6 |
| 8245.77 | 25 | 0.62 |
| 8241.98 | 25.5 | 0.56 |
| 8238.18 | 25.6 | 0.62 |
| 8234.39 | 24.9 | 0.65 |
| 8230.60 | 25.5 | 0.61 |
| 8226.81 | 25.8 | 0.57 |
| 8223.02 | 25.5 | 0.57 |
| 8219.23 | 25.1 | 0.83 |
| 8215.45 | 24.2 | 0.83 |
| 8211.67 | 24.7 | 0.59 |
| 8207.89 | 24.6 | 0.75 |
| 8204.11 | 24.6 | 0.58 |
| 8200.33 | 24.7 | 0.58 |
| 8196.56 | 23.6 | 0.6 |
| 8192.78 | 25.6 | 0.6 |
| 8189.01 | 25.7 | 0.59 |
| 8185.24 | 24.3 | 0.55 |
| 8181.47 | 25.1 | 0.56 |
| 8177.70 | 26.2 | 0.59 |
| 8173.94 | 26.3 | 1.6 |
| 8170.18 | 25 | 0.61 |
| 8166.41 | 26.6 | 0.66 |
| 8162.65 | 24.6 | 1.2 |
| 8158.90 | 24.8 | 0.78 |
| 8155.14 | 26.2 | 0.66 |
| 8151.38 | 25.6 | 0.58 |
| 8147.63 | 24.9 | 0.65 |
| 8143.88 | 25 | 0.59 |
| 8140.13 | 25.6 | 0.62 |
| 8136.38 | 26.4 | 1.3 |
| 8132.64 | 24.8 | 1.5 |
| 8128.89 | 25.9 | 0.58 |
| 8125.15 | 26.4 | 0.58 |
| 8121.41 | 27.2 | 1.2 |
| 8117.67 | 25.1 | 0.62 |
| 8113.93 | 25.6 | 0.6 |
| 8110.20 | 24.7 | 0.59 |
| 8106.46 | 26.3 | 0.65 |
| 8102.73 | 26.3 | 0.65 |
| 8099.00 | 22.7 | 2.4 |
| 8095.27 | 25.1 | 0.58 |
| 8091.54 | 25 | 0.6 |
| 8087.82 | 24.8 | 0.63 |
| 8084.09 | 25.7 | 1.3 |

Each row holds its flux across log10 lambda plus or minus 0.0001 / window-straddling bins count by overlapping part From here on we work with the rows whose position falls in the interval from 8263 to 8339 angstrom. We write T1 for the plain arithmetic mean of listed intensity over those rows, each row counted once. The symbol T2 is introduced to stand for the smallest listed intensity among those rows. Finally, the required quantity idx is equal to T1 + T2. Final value 48.0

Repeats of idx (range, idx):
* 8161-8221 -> 48.7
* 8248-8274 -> 50.8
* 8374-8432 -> 47.1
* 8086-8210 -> 48.0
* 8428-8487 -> 45.3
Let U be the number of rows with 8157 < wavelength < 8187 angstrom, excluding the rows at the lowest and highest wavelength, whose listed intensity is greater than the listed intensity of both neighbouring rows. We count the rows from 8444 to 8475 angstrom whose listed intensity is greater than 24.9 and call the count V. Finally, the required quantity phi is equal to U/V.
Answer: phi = 0.7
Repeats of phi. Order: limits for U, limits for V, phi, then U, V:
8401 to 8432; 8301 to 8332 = 2.0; 2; 1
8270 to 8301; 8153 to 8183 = 0.3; 2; 6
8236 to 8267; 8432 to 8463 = 1.0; 2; 2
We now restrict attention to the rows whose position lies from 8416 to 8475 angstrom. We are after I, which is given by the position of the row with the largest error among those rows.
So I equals 8465.09 angstrom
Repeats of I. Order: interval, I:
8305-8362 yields 8318.24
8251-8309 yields 8264.78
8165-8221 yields 8173.94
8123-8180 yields 8173.94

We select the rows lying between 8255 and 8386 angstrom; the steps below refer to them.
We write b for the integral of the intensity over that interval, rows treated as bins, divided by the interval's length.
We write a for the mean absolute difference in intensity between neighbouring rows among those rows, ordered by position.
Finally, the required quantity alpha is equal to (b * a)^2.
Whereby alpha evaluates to 275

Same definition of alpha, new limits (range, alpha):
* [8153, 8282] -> 320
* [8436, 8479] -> 1362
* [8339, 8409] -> 349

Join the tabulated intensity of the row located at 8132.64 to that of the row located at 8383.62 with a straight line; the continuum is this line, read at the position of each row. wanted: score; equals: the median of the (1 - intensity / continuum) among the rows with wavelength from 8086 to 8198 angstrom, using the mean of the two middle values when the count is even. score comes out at -0.0259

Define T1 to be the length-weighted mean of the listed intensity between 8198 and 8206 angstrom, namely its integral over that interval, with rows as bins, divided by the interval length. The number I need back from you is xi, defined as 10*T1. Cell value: 246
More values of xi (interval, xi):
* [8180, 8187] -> 247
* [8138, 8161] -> 254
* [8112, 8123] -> 259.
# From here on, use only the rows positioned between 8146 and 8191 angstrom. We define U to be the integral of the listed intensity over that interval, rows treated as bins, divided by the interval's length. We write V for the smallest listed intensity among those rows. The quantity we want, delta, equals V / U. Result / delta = 0.955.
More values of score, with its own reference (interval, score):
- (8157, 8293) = -0.0470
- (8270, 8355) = -0.0399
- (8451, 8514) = -0.0421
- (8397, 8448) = -0.0404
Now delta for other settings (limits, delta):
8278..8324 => 0.932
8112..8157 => 0.964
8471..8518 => 0.812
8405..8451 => 0.908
